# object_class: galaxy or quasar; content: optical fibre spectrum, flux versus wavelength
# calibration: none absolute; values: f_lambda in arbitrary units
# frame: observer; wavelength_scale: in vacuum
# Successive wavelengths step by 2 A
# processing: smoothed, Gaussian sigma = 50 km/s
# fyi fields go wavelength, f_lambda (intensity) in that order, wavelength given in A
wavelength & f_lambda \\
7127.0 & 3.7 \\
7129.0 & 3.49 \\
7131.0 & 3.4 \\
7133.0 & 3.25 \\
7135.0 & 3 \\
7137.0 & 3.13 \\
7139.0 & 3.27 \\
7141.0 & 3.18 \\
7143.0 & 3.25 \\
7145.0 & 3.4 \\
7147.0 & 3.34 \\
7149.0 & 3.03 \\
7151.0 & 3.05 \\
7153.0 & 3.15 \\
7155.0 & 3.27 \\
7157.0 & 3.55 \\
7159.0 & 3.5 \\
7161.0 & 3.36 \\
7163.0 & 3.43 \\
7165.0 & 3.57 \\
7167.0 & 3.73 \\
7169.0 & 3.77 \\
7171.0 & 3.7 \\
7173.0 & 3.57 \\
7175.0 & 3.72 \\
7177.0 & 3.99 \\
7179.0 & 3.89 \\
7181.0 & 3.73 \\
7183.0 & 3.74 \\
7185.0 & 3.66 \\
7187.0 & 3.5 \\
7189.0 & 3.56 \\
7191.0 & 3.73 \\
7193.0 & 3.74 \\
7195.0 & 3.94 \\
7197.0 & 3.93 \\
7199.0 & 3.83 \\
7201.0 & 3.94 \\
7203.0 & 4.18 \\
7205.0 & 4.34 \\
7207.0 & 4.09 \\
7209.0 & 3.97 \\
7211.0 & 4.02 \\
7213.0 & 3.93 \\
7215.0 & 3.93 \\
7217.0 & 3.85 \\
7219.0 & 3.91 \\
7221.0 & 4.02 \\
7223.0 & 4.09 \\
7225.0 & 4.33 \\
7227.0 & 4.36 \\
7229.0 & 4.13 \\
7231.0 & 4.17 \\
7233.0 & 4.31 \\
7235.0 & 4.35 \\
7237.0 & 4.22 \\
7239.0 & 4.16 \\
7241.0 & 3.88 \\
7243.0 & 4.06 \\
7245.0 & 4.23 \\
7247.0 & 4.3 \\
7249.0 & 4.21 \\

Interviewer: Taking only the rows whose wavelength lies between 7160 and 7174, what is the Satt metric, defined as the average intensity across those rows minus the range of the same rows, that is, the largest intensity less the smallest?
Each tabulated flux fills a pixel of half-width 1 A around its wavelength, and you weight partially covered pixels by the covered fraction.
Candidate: 3.2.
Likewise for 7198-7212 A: 3.5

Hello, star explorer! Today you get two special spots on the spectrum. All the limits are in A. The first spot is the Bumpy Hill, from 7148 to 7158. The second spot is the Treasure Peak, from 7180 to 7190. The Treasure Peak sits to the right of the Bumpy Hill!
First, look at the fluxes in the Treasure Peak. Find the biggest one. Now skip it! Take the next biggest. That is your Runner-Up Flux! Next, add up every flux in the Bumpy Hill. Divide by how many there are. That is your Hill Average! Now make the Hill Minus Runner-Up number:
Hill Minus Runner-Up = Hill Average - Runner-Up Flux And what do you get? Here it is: -0.5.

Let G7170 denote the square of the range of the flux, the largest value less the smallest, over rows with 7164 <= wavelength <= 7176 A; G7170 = 0.0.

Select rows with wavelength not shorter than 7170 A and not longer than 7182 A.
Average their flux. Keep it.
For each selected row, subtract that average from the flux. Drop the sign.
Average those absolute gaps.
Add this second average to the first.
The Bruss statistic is 3.88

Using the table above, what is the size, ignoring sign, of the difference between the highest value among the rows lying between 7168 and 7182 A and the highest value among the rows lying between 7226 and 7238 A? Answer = 0.37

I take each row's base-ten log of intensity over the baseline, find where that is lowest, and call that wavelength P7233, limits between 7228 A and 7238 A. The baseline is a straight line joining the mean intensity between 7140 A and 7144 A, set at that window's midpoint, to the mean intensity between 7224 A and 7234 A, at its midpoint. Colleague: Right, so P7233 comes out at 7237.0 A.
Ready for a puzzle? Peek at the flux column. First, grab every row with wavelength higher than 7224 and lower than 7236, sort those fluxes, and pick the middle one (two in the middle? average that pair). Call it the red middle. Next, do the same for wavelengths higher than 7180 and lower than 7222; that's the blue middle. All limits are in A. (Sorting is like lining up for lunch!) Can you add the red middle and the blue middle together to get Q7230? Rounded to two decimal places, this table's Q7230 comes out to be 8.25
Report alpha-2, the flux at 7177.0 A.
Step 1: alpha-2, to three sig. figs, 3.99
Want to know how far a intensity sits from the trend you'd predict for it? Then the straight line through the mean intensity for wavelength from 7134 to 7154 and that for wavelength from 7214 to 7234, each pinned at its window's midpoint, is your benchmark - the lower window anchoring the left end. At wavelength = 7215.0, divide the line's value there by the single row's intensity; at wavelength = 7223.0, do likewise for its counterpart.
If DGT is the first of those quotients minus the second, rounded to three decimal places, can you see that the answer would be 0.017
